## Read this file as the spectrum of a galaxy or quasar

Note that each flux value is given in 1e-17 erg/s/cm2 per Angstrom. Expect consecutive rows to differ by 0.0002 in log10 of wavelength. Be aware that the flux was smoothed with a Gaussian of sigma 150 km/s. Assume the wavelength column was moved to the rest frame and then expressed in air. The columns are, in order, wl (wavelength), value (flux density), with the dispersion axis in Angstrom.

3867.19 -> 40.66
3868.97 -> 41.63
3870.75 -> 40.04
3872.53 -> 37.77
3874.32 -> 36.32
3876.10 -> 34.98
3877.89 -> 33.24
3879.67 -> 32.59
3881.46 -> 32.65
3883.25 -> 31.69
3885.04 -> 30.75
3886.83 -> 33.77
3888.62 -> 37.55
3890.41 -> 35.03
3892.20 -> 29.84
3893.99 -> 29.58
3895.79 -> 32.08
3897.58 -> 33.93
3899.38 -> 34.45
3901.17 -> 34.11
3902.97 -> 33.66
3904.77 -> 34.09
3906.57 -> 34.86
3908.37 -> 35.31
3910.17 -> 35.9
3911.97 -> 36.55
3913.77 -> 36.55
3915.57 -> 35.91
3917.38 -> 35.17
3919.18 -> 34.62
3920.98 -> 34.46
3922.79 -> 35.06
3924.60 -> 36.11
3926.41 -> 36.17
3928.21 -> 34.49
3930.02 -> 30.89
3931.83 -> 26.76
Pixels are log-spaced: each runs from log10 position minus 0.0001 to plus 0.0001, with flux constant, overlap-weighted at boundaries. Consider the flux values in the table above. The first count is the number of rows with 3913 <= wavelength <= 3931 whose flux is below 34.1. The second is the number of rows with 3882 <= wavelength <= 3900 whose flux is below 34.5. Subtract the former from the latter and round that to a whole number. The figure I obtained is 7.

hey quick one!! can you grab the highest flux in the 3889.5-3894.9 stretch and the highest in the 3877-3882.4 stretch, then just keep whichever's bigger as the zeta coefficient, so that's 35.0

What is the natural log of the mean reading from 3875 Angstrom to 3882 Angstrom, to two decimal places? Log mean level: 3.51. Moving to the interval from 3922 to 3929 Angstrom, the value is 3.57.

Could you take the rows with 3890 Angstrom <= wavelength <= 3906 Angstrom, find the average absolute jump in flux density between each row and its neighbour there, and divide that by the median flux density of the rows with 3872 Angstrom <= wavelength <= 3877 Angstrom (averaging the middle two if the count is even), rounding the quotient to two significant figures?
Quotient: 0.040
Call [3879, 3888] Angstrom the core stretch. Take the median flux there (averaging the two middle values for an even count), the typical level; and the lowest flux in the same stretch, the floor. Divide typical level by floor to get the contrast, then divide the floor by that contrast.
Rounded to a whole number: 29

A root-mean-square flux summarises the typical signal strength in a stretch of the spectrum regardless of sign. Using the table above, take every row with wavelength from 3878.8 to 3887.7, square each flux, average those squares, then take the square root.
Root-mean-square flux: 32.3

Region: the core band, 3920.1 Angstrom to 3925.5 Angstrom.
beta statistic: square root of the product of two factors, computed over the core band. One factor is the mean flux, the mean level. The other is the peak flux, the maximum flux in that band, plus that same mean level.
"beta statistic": 50.1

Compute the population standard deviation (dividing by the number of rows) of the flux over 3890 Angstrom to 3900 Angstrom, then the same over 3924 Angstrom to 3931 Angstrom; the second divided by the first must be 0.99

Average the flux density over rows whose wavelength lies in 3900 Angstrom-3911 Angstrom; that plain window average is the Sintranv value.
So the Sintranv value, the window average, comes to 35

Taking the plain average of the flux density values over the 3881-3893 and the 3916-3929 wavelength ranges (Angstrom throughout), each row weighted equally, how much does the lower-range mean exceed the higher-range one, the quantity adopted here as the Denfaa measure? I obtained -2.1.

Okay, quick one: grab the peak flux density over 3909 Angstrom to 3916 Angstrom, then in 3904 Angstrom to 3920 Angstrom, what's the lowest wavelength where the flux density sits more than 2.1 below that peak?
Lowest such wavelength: 3904.77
